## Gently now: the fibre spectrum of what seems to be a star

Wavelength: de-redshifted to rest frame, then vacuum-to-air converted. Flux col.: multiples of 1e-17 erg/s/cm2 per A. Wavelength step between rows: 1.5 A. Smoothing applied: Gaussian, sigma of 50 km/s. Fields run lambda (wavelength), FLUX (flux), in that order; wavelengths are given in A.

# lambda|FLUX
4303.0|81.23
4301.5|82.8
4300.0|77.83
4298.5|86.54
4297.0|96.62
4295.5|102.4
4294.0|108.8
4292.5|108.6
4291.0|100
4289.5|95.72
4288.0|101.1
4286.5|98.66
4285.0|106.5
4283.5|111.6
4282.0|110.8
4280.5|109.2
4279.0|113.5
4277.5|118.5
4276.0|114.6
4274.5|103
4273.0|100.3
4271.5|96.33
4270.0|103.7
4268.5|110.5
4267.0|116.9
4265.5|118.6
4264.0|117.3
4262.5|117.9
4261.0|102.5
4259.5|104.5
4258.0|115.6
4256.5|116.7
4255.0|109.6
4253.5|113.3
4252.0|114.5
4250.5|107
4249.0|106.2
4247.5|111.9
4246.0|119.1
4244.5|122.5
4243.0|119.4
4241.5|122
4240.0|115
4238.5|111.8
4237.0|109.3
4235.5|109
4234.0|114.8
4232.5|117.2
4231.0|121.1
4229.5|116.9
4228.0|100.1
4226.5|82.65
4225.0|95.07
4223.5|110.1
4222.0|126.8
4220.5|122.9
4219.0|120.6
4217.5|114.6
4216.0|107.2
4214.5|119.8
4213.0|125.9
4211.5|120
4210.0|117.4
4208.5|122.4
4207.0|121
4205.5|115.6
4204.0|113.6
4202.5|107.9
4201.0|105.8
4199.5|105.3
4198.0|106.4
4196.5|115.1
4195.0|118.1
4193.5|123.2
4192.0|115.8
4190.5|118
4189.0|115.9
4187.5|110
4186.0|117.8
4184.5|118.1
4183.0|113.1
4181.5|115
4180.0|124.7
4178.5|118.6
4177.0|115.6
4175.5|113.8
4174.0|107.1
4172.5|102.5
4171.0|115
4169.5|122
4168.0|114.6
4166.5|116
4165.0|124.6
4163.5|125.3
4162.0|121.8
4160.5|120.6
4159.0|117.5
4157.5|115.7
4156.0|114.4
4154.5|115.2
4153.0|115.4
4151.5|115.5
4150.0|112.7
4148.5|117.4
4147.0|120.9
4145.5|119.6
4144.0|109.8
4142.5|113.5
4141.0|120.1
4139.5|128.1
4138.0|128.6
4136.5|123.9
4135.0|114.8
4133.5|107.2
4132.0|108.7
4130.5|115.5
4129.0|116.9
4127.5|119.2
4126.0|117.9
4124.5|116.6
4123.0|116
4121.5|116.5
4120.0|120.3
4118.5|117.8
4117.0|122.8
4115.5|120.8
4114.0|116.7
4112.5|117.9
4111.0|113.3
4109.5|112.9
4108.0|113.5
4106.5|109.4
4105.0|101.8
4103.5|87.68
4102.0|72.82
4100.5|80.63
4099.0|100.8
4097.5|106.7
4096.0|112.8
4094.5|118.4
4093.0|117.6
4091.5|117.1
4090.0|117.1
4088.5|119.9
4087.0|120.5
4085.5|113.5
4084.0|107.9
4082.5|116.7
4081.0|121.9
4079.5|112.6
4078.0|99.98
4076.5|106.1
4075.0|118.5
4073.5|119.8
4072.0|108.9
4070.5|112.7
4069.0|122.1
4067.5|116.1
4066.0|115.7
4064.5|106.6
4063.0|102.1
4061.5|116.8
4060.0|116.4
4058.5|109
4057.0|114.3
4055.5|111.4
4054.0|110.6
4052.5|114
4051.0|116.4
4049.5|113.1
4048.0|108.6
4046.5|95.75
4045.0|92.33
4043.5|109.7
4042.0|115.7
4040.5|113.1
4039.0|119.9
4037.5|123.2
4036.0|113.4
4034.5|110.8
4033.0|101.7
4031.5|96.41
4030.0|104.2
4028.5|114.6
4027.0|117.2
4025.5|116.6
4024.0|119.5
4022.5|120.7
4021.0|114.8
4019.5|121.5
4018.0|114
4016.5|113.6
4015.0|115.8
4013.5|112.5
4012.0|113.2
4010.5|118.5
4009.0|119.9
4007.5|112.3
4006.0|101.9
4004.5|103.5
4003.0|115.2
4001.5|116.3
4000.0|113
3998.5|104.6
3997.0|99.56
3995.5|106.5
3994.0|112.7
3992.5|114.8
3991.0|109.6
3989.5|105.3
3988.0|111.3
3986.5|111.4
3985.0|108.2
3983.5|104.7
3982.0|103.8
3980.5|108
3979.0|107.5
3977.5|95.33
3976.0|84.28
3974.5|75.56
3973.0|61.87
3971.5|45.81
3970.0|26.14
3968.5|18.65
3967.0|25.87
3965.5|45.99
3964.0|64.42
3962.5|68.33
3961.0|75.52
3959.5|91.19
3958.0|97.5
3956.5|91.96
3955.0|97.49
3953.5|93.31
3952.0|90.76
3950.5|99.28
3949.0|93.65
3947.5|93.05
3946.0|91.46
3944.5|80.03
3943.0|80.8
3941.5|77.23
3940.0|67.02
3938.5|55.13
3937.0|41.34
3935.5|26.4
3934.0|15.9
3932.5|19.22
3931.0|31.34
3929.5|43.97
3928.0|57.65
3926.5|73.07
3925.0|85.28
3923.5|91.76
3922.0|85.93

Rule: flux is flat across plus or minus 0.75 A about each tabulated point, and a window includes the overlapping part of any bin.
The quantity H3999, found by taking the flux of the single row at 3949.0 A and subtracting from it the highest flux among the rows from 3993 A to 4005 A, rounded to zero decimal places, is -23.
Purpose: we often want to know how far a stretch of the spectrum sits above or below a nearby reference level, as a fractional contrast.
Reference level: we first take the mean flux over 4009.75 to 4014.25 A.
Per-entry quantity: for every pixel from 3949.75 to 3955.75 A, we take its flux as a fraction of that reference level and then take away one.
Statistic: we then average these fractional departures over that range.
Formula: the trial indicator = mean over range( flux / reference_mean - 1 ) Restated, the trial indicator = -0.17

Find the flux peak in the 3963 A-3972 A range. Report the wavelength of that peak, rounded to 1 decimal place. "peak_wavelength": 3964.0 A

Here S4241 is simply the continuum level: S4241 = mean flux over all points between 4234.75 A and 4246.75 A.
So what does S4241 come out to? 116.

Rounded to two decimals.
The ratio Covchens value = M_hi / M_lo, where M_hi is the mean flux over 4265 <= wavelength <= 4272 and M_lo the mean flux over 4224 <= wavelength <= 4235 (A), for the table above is 1.02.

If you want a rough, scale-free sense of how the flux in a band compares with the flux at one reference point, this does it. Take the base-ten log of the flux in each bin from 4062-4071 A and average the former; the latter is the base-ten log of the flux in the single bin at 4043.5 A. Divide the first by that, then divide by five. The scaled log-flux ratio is 0.201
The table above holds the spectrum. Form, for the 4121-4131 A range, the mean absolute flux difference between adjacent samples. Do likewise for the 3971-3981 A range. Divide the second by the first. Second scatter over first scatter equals 8.4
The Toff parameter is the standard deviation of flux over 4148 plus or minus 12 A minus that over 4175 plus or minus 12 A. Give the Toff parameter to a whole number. -1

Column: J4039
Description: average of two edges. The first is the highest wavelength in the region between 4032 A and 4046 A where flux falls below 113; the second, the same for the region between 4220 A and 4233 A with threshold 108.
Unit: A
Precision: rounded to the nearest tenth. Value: 4136.5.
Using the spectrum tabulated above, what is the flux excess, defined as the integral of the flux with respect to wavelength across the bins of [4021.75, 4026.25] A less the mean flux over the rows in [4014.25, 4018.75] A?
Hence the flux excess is 421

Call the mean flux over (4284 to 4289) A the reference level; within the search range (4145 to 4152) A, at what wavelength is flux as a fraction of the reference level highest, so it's 4147.0 A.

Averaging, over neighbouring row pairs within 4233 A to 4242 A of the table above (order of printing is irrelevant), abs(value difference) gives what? 3.8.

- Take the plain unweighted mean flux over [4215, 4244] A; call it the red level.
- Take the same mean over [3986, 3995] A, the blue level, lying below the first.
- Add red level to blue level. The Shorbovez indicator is 223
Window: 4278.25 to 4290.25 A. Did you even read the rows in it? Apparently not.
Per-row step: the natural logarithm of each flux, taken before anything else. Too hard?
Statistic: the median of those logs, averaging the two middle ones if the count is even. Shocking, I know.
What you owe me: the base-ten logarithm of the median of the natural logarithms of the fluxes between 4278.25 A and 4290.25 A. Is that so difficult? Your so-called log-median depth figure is 0.670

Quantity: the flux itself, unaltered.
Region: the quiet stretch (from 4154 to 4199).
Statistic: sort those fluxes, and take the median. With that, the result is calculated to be 116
